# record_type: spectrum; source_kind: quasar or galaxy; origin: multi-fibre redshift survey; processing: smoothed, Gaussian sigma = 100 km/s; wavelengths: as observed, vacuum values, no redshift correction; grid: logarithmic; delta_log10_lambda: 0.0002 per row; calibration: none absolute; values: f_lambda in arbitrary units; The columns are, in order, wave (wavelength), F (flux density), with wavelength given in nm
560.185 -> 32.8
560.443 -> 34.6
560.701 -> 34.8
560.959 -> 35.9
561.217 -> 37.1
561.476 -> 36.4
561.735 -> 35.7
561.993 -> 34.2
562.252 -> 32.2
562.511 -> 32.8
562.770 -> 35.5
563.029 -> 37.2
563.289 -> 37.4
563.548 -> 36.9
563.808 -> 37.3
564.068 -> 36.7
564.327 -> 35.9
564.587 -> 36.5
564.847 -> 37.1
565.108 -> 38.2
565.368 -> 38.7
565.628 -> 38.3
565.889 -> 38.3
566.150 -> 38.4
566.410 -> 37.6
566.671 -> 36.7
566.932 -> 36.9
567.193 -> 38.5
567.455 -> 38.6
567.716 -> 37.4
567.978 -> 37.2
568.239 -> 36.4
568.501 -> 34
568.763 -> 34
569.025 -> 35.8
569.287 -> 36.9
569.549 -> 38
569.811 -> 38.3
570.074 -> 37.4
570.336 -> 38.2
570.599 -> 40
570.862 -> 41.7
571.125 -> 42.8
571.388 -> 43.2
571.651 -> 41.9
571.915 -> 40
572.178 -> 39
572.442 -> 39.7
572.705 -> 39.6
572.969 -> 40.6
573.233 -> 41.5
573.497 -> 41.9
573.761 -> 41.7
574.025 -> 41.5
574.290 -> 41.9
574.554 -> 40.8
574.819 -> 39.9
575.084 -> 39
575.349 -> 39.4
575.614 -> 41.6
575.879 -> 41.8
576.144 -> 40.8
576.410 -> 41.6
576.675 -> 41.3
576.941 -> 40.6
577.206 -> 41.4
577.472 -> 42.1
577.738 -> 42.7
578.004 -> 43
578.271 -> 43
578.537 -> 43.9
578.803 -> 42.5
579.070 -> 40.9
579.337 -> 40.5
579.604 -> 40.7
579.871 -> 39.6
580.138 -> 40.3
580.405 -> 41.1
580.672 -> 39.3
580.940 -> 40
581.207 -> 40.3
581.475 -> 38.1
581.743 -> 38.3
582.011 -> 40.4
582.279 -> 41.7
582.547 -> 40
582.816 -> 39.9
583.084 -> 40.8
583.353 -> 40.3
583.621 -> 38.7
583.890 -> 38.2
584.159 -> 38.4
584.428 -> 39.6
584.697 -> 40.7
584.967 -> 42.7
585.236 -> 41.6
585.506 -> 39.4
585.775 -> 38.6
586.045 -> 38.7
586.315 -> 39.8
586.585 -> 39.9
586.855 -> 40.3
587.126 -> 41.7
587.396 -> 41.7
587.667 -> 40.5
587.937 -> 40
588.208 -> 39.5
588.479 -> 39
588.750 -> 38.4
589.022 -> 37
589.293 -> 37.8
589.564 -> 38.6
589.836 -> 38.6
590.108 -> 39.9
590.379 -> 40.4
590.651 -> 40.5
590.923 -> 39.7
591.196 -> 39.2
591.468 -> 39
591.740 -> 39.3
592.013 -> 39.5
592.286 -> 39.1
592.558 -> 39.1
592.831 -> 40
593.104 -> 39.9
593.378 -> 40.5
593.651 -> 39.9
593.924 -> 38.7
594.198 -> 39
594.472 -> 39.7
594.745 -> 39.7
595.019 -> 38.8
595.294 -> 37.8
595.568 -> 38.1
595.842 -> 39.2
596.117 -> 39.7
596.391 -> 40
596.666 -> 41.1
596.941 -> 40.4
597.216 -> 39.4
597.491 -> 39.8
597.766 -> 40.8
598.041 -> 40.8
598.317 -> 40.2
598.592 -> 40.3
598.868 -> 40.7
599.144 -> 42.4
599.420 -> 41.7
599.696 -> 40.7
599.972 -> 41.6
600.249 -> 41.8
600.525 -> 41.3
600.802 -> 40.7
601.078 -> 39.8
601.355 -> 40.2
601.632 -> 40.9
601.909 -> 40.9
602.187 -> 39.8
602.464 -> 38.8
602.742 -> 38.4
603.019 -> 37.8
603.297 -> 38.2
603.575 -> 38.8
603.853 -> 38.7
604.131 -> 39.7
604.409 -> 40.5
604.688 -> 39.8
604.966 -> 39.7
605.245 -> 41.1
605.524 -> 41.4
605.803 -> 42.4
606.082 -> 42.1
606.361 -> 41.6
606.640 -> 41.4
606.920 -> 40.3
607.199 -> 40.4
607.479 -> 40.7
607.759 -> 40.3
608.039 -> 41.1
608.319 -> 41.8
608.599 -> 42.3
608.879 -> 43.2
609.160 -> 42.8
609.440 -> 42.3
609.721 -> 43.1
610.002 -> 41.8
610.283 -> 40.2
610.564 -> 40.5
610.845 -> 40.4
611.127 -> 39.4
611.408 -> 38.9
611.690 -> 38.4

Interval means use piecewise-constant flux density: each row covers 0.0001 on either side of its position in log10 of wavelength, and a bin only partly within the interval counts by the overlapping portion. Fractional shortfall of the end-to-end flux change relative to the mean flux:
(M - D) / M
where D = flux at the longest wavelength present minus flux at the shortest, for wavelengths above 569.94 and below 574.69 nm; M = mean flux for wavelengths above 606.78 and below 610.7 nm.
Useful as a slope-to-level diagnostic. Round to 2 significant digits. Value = 0.92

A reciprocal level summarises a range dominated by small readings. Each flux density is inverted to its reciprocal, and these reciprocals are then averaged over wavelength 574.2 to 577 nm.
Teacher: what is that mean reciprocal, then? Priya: 0.0245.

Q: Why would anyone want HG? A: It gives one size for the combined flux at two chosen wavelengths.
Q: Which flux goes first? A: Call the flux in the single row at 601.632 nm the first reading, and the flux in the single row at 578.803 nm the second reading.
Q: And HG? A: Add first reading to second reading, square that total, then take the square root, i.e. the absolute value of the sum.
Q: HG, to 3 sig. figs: 83.4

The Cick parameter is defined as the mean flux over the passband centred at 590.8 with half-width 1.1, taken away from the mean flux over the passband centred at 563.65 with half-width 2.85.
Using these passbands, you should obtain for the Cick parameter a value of -3.0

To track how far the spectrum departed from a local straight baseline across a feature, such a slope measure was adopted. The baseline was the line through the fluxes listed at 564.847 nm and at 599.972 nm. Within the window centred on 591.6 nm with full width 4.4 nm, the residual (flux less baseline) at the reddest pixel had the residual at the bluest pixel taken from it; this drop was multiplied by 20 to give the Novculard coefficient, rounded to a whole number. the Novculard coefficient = 16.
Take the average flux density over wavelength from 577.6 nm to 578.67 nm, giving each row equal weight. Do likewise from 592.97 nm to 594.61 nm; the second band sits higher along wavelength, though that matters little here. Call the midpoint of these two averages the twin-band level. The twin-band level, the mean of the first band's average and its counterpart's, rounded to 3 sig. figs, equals 41.4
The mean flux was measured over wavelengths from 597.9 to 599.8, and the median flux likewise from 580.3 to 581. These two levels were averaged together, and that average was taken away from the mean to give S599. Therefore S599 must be 0.5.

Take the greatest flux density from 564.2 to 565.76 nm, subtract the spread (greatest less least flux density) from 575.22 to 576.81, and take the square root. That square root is 6.02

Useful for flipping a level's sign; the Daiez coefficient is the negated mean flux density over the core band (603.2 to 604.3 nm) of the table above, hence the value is -38.9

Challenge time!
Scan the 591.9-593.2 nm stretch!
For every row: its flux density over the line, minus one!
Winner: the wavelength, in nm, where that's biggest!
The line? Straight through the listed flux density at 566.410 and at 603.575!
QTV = 592.831 nm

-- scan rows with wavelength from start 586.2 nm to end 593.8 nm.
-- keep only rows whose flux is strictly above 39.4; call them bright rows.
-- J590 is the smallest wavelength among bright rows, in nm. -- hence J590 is 586.315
